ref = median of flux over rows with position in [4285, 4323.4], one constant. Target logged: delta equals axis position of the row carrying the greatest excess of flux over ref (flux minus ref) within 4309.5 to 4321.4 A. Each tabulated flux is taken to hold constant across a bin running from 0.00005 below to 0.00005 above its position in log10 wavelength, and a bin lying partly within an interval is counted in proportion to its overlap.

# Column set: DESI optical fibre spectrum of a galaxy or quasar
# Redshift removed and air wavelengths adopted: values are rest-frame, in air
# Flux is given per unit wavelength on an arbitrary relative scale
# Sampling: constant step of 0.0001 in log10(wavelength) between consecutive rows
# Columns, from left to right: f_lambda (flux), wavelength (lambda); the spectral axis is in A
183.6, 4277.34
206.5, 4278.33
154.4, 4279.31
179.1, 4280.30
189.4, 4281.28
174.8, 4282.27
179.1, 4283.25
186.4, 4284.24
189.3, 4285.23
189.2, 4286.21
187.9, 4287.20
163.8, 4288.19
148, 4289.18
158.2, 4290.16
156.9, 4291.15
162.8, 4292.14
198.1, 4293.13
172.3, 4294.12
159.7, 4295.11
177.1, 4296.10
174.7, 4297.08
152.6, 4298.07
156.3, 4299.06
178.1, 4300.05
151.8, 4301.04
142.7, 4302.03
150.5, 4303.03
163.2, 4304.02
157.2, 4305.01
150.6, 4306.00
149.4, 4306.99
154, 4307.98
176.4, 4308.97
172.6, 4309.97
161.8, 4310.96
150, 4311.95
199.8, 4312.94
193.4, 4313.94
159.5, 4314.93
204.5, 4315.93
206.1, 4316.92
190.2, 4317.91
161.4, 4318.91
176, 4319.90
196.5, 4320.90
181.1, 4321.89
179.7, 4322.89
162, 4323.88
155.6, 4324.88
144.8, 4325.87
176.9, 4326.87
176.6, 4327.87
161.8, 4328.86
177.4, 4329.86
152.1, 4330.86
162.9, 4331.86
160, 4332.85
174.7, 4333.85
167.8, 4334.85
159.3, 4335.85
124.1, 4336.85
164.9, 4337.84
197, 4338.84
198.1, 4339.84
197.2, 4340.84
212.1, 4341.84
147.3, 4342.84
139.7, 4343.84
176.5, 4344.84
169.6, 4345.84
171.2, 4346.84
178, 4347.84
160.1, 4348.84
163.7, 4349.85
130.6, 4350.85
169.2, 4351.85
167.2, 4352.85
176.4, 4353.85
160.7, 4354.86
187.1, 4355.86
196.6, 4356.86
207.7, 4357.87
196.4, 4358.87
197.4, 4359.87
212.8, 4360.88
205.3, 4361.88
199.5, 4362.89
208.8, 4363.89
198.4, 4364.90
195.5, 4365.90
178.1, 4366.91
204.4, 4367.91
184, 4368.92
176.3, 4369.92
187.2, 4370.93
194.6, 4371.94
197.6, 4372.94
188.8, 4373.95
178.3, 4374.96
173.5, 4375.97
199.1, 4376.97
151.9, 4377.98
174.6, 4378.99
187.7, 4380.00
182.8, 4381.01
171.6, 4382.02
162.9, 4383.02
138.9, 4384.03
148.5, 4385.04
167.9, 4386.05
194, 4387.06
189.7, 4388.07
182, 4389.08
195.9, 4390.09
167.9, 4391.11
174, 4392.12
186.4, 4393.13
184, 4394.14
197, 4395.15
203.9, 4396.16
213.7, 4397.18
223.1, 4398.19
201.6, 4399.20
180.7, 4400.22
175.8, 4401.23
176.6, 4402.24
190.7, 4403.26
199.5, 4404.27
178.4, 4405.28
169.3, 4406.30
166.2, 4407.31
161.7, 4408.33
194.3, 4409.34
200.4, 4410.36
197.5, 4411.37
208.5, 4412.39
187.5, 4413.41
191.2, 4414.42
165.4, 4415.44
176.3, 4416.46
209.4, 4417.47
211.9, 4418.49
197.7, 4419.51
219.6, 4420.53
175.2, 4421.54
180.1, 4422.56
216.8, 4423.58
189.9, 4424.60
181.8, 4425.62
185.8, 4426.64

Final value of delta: 4316.92 A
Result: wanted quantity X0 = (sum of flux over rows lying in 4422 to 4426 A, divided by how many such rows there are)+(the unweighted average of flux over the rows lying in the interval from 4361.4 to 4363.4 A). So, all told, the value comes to 395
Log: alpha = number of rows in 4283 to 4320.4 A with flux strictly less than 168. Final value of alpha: 20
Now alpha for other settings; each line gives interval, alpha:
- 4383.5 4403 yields 4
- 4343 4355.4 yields 6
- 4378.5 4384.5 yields 2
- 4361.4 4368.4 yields 0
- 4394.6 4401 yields 0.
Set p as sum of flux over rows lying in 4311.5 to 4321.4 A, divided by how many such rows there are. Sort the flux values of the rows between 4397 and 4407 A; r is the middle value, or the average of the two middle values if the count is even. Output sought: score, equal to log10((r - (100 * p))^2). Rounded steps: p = 184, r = 186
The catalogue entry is 8.52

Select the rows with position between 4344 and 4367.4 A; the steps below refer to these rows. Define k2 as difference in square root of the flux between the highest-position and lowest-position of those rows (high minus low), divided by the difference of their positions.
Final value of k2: 0.00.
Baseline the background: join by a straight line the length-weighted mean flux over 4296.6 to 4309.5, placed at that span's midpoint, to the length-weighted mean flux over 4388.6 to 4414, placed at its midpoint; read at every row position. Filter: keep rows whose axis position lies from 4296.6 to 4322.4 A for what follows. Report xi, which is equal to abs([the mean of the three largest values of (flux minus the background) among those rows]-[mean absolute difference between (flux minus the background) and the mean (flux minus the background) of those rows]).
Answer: 26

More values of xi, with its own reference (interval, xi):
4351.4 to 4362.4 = 18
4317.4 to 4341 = 15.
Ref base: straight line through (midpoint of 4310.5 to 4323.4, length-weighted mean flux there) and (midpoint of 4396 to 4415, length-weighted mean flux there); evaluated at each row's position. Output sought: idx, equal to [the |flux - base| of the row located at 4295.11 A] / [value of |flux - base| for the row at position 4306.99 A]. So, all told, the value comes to 0.6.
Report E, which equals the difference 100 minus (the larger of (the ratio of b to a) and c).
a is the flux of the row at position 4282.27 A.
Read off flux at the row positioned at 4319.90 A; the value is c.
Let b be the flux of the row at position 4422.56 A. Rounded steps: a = 174.8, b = 180.1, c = 176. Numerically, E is -76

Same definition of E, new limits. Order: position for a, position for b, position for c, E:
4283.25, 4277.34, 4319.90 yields -76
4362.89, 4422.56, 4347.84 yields -78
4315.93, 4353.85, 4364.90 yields -98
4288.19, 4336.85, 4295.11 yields -60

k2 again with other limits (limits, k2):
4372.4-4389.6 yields -0.04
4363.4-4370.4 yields -0.19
